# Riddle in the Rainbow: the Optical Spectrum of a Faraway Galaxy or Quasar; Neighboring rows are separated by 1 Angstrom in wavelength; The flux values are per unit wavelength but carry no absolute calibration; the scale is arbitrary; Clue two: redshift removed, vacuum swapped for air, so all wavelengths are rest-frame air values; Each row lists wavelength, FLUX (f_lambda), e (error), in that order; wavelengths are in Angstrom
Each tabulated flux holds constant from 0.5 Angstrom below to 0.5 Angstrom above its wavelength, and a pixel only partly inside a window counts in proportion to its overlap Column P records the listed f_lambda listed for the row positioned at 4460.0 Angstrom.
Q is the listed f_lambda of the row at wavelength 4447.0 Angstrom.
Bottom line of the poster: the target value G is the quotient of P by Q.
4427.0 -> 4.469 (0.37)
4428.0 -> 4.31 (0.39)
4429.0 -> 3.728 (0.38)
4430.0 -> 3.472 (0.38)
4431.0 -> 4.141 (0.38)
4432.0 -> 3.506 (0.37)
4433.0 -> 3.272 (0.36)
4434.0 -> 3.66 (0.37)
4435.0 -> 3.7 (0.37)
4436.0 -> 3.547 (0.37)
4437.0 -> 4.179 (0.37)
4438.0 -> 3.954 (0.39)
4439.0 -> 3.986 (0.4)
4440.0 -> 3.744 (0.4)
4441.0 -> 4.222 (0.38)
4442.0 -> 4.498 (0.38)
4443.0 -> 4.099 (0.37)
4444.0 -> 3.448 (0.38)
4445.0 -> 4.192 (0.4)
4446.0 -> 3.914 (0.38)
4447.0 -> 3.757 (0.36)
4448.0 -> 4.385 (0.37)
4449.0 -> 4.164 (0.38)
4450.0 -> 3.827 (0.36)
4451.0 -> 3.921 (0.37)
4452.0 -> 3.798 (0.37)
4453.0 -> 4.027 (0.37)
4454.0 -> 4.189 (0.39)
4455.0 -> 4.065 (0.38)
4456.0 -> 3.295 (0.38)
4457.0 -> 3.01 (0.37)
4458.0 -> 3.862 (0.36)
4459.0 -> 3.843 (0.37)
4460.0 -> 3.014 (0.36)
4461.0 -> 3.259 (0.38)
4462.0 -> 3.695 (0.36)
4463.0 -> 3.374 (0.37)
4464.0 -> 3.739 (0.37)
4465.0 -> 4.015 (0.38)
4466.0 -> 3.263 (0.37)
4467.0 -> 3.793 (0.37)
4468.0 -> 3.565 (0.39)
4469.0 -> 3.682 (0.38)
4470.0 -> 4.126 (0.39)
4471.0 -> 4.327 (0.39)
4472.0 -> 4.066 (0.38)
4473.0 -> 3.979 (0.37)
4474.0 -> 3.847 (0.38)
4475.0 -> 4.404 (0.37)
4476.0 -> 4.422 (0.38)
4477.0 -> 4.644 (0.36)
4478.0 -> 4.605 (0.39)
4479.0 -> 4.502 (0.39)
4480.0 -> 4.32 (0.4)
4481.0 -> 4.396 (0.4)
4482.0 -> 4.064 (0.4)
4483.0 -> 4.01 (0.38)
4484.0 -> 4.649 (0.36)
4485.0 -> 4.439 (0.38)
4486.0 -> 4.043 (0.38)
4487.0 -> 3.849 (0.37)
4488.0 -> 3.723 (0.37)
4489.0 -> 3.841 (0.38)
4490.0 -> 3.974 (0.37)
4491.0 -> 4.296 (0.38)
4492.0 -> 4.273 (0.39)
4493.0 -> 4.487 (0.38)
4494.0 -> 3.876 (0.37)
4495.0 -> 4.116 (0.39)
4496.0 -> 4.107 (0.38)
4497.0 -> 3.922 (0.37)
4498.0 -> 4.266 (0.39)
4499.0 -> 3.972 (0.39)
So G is 0.80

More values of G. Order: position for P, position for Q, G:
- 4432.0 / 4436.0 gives 0.99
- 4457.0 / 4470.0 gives 0.73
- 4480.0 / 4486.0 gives 1.07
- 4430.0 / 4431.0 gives 0.84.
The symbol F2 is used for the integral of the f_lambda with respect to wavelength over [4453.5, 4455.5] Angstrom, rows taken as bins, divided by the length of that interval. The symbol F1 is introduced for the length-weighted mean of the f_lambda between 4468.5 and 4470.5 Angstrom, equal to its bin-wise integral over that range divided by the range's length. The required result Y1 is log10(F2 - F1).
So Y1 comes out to -0.7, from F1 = 3.9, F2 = 4.13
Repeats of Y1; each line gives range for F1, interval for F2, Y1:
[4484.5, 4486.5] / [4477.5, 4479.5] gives -0.5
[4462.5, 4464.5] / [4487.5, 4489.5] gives -0.6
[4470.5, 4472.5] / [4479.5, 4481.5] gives -0.8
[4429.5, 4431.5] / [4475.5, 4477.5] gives -0.1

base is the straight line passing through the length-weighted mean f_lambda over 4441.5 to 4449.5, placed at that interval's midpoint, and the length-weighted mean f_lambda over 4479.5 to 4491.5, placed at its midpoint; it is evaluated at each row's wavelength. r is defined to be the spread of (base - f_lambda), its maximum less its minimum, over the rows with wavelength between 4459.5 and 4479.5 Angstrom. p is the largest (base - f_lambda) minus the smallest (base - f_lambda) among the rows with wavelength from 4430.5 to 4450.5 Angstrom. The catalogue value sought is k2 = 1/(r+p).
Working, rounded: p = 1.2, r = 1.60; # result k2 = 0.36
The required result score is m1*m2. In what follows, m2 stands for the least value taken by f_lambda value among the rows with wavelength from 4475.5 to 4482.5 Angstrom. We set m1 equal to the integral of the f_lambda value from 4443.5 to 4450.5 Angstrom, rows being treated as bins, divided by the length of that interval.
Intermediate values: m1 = 4.0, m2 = 4.064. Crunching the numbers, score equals 16.1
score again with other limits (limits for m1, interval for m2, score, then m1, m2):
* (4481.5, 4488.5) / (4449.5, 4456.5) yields 13.5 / 4.1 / 3.295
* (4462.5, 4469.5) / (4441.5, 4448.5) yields 12.5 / 3.6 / 3.448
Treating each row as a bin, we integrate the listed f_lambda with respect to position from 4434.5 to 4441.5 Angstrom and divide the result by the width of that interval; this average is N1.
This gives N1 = 3.90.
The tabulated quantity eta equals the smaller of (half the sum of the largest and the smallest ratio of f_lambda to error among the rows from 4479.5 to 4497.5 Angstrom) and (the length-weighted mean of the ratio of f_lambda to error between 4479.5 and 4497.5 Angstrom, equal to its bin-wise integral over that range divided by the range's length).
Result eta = 10.9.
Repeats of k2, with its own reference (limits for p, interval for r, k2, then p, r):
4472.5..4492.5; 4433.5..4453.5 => 0.50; 0.9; 1.05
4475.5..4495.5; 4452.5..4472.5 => 0.45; 0.9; 1.29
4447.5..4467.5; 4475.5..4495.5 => 0.43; 1.4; 0.94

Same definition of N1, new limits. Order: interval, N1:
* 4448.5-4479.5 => 3.88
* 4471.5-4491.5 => 4.20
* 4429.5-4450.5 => 3.89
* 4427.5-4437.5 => 3.75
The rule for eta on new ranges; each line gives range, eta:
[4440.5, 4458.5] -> 10.0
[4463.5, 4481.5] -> 10.7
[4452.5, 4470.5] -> 9.5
